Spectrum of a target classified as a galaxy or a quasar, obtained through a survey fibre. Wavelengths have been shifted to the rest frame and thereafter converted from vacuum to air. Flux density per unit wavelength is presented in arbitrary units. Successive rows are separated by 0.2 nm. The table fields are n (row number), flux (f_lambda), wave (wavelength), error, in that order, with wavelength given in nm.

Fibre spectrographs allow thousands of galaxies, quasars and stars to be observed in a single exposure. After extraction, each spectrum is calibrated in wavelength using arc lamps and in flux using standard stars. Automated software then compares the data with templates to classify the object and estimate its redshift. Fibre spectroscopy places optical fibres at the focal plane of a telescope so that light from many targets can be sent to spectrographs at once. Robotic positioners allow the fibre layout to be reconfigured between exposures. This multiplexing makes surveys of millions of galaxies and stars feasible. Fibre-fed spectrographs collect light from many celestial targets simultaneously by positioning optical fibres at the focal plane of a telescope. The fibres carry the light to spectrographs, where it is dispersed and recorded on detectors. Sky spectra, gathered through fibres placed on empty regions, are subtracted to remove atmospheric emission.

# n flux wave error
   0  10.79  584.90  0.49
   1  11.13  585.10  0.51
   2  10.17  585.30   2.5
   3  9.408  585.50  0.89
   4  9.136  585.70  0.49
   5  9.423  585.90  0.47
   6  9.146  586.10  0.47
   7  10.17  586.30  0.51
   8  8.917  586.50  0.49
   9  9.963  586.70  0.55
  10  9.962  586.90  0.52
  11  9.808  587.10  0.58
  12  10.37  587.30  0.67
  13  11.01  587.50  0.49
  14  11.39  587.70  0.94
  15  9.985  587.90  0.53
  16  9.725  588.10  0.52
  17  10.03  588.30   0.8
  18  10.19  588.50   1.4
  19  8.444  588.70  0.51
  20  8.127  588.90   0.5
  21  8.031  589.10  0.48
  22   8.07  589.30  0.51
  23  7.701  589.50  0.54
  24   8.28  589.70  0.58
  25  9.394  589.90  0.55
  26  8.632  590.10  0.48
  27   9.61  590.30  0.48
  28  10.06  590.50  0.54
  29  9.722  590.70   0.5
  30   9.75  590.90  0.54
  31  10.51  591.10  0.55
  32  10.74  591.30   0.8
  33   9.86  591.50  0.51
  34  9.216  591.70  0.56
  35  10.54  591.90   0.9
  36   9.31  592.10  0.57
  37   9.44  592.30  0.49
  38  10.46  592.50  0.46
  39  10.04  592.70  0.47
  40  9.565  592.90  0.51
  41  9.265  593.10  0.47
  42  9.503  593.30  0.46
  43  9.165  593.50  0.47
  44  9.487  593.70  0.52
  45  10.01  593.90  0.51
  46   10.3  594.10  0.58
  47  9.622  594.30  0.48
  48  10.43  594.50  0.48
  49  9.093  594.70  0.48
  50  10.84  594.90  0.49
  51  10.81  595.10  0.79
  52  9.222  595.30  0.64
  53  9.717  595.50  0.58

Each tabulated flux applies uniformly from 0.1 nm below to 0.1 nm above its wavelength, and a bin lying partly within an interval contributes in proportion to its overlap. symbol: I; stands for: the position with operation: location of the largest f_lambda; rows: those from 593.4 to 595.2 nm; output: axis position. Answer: 594.90 nm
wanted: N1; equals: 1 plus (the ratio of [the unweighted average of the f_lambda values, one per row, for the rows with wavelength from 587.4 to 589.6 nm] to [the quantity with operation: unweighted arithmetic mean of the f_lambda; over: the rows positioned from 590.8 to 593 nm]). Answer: 1.94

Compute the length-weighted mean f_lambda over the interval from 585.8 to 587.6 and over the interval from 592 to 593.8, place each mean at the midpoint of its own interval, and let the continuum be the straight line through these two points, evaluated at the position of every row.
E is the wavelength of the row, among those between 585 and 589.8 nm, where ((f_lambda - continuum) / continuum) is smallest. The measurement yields 589.50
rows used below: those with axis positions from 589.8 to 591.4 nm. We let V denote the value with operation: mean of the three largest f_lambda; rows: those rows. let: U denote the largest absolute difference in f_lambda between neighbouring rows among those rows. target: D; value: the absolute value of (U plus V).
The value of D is 11.4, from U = 0.98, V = 10.4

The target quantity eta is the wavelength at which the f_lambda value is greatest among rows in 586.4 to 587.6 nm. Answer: 587.50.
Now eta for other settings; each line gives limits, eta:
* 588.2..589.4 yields 588.50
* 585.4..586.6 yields 586.30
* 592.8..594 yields 593.90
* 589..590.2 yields 589.90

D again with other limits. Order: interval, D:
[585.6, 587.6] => 11.8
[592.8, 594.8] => 11.6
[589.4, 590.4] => 10.3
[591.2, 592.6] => 11.9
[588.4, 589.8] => 10.7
